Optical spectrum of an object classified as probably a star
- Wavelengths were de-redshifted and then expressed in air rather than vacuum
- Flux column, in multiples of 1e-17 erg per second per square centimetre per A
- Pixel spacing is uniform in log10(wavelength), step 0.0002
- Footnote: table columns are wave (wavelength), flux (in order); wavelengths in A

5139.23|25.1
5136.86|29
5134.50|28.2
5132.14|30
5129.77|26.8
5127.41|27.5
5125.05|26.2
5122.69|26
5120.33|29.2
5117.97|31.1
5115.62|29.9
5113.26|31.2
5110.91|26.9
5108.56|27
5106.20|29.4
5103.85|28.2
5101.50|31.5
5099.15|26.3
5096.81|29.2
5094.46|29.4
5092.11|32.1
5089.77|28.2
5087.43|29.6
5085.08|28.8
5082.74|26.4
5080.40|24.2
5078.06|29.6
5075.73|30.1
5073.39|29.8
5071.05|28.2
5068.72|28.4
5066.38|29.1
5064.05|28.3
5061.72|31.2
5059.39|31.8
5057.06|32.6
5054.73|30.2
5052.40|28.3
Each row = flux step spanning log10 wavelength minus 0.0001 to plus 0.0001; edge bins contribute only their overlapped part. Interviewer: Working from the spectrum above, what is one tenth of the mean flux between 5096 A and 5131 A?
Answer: 2.84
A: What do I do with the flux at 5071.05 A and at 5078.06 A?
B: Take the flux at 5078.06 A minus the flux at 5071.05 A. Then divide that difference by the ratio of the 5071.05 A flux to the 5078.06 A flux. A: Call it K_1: 1.5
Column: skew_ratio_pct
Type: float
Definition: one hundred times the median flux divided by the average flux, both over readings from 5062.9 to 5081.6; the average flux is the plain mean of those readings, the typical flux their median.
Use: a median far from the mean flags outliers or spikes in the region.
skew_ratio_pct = 101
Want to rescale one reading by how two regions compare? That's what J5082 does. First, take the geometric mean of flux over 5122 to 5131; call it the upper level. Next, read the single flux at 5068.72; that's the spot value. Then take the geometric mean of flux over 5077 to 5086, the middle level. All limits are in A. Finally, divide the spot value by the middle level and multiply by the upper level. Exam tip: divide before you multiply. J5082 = 28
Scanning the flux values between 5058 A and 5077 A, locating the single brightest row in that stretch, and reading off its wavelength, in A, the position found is 5059.39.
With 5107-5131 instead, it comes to 5113.26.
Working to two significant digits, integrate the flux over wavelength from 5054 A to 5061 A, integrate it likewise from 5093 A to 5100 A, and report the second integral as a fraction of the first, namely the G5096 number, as 0.90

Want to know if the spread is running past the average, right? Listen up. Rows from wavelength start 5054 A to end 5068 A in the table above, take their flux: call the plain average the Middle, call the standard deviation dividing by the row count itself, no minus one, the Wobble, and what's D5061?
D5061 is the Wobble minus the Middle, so -29.0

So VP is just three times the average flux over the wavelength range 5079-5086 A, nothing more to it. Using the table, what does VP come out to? 79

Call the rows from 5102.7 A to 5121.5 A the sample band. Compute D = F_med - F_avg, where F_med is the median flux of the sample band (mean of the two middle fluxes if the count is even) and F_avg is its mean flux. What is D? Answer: 0.2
